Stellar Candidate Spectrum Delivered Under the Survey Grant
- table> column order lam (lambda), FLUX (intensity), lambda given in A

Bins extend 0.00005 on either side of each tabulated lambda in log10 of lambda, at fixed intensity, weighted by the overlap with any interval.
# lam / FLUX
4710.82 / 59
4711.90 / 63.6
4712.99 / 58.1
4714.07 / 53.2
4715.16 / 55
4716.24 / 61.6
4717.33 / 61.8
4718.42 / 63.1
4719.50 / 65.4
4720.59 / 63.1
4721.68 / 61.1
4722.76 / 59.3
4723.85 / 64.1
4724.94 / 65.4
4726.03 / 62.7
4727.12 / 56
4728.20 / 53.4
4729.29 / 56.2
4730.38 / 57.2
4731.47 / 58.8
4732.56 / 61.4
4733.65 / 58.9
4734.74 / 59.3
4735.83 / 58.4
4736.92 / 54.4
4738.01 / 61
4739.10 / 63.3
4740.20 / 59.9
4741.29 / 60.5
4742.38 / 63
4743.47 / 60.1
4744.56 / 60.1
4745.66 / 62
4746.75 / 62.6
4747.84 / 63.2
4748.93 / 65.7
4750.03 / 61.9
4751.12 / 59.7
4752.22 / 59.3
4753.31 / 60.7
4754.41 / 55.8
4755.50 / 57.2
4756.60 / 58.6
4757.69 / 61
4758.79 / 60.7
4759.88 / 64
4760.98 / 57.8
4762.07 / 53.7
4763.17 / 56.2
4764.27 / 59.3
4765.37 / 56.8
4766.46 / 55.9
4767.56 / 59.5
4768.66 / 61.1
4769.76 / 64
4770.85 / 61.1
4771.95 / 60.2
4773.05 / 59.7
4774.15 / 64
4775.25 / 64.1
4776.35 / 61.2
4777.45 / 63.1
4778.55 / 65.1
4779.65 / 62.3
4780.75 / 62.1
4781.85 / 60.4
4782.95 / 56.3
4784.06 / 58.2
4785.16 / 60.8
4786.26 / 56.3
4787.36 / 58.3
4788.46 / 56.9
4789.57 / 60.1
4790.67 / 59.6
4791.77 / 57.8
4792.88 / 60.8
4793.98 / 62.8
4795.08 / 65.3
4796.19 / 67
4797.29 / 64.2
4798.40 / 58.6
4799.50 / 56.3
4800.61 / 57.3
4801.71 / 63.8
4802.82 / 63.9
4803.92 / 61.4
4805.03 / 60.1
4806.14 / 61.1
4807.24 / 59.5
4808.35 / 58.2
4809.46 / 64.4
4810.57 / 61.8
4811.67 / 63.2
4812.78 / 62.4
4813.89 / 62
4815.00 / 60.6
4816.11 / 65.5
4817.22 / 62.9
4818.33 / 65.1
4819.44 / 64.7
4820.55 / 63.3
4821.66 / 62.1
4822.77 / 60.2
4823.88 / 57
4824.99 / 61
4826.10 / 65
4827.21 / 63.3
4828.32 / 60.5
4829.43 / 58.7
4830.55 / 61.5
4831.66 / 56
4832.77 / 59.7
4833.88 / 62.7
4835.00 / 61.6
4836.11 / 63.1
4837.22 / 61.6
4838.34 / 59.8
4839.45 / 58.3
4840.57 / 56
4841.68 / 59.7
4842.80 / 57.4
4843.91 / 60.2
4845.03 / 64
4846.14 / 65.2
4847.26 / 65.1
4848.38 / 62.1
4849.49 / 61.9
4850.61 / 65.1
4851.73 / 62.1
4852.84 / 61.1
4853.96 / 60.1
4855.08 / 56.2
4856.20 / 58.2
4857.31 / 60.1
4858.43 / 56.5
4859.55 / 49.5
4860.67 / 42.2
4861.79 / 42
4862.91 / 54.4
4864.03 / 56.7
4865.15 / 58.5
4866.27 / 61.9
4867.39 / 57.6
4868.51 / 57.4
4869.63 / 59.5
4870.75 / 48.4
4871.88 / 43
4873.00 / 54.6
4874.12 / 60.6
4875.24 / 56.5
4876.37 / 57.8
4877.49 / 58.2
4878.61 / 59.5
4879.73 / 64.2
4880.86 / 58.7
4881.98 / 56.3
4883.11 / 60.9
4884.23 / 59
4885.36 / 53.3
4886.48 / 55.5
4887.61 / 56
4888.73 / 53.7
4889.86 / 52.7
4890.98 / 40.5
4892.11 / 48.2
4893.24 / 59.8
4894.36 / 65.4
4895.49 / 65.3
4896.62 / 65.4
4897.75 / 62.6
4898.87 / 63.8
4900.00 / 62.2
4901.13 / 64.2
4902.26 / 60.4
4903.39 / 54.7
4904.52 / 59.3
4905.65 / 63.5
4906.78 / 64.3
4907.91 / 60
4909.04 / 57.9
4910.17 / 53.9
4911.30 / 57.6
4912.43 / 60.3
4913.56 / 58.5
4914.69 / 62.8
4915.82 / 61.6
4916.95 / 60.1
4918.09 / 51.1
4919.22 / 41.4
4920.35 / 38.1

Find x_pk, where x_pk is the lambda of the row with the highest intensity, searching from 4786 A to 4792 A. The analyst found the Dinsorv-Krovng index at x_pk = 4789.57 A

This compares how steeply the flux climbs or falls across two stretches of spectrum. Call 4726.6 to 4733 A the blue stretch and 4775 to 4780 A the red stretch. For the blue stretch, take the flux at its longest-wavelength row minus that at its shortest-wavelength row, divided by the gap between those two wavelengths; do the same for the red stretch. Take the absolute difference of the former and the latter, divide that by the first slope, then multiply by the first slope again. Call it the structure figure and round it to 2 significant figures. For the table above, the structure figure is 1.4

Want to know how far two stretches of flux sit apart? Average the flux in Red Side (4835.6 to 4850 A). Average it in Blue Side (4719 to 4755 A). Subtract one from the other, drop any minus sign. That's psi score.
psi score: 0.7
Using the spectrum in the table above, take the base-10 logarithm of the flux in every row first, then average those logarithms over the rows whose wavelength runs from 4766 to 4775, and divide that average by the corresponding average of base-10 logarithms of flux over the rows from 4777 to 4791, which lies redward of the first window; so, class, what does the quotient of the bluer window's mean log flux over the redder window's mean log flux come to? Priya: 1.00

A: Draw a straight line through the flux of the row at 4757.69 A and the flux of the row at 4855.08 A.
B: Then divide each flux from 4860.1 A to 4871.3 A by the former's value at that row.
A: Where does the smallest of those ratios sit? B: 4861.79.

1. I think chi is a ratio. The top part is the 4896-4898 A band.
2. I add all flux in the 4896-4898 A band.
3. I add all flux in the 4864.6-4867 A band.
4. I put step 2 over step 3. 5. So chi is 1.06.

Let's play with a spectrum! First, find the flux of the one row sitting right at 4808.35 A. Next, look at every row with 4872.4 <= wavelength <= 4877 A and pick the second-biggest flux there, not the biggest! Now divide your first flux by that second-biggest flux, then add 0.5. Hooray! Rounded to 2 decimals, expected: 1.51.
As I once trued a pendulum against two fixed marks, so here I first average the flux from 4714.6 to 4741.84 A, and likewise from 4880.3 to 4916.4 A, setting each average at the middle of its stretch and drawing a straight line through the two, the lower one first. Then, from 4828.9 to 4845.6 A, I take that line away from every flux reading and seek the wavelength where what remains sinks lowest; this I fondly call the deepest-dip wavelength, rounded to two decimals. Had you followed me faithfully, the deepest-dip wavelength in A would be 4831.66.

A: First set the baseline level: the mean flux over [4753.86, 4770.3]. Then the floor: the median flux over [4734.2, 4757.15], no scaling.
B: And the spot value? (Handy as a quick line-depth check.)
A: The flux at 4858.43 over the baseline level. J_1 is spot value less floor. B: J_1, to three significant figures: -59.1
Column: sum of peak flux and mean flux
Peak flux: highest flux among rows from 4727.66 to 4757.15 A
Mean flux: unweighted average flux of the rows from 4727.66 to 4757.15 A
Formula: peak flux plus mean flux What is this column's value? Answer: 125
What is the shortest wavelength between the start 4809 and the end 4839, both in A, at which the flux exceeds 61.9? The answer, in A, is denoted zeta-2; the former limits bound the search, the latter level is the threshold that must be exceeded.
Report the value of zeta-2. 4809.46 A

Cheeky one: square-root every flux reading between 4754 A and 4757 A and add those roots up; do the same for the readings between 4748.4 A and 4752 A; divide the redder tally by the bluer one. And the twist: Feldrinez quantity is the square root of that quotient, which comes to 0.98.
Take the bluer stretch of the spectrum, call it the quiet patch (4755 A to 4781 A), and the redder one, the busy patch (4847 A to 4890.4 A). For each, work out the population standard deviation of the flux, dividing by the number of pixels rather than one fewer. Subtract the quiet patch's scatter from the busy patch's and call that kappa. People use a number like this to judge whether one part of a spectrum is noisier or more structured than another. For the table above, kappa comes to 2.6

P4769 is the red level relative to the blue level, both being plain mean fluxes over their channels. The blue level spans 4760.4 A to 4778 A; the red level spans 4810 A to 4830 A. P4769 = 1.04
